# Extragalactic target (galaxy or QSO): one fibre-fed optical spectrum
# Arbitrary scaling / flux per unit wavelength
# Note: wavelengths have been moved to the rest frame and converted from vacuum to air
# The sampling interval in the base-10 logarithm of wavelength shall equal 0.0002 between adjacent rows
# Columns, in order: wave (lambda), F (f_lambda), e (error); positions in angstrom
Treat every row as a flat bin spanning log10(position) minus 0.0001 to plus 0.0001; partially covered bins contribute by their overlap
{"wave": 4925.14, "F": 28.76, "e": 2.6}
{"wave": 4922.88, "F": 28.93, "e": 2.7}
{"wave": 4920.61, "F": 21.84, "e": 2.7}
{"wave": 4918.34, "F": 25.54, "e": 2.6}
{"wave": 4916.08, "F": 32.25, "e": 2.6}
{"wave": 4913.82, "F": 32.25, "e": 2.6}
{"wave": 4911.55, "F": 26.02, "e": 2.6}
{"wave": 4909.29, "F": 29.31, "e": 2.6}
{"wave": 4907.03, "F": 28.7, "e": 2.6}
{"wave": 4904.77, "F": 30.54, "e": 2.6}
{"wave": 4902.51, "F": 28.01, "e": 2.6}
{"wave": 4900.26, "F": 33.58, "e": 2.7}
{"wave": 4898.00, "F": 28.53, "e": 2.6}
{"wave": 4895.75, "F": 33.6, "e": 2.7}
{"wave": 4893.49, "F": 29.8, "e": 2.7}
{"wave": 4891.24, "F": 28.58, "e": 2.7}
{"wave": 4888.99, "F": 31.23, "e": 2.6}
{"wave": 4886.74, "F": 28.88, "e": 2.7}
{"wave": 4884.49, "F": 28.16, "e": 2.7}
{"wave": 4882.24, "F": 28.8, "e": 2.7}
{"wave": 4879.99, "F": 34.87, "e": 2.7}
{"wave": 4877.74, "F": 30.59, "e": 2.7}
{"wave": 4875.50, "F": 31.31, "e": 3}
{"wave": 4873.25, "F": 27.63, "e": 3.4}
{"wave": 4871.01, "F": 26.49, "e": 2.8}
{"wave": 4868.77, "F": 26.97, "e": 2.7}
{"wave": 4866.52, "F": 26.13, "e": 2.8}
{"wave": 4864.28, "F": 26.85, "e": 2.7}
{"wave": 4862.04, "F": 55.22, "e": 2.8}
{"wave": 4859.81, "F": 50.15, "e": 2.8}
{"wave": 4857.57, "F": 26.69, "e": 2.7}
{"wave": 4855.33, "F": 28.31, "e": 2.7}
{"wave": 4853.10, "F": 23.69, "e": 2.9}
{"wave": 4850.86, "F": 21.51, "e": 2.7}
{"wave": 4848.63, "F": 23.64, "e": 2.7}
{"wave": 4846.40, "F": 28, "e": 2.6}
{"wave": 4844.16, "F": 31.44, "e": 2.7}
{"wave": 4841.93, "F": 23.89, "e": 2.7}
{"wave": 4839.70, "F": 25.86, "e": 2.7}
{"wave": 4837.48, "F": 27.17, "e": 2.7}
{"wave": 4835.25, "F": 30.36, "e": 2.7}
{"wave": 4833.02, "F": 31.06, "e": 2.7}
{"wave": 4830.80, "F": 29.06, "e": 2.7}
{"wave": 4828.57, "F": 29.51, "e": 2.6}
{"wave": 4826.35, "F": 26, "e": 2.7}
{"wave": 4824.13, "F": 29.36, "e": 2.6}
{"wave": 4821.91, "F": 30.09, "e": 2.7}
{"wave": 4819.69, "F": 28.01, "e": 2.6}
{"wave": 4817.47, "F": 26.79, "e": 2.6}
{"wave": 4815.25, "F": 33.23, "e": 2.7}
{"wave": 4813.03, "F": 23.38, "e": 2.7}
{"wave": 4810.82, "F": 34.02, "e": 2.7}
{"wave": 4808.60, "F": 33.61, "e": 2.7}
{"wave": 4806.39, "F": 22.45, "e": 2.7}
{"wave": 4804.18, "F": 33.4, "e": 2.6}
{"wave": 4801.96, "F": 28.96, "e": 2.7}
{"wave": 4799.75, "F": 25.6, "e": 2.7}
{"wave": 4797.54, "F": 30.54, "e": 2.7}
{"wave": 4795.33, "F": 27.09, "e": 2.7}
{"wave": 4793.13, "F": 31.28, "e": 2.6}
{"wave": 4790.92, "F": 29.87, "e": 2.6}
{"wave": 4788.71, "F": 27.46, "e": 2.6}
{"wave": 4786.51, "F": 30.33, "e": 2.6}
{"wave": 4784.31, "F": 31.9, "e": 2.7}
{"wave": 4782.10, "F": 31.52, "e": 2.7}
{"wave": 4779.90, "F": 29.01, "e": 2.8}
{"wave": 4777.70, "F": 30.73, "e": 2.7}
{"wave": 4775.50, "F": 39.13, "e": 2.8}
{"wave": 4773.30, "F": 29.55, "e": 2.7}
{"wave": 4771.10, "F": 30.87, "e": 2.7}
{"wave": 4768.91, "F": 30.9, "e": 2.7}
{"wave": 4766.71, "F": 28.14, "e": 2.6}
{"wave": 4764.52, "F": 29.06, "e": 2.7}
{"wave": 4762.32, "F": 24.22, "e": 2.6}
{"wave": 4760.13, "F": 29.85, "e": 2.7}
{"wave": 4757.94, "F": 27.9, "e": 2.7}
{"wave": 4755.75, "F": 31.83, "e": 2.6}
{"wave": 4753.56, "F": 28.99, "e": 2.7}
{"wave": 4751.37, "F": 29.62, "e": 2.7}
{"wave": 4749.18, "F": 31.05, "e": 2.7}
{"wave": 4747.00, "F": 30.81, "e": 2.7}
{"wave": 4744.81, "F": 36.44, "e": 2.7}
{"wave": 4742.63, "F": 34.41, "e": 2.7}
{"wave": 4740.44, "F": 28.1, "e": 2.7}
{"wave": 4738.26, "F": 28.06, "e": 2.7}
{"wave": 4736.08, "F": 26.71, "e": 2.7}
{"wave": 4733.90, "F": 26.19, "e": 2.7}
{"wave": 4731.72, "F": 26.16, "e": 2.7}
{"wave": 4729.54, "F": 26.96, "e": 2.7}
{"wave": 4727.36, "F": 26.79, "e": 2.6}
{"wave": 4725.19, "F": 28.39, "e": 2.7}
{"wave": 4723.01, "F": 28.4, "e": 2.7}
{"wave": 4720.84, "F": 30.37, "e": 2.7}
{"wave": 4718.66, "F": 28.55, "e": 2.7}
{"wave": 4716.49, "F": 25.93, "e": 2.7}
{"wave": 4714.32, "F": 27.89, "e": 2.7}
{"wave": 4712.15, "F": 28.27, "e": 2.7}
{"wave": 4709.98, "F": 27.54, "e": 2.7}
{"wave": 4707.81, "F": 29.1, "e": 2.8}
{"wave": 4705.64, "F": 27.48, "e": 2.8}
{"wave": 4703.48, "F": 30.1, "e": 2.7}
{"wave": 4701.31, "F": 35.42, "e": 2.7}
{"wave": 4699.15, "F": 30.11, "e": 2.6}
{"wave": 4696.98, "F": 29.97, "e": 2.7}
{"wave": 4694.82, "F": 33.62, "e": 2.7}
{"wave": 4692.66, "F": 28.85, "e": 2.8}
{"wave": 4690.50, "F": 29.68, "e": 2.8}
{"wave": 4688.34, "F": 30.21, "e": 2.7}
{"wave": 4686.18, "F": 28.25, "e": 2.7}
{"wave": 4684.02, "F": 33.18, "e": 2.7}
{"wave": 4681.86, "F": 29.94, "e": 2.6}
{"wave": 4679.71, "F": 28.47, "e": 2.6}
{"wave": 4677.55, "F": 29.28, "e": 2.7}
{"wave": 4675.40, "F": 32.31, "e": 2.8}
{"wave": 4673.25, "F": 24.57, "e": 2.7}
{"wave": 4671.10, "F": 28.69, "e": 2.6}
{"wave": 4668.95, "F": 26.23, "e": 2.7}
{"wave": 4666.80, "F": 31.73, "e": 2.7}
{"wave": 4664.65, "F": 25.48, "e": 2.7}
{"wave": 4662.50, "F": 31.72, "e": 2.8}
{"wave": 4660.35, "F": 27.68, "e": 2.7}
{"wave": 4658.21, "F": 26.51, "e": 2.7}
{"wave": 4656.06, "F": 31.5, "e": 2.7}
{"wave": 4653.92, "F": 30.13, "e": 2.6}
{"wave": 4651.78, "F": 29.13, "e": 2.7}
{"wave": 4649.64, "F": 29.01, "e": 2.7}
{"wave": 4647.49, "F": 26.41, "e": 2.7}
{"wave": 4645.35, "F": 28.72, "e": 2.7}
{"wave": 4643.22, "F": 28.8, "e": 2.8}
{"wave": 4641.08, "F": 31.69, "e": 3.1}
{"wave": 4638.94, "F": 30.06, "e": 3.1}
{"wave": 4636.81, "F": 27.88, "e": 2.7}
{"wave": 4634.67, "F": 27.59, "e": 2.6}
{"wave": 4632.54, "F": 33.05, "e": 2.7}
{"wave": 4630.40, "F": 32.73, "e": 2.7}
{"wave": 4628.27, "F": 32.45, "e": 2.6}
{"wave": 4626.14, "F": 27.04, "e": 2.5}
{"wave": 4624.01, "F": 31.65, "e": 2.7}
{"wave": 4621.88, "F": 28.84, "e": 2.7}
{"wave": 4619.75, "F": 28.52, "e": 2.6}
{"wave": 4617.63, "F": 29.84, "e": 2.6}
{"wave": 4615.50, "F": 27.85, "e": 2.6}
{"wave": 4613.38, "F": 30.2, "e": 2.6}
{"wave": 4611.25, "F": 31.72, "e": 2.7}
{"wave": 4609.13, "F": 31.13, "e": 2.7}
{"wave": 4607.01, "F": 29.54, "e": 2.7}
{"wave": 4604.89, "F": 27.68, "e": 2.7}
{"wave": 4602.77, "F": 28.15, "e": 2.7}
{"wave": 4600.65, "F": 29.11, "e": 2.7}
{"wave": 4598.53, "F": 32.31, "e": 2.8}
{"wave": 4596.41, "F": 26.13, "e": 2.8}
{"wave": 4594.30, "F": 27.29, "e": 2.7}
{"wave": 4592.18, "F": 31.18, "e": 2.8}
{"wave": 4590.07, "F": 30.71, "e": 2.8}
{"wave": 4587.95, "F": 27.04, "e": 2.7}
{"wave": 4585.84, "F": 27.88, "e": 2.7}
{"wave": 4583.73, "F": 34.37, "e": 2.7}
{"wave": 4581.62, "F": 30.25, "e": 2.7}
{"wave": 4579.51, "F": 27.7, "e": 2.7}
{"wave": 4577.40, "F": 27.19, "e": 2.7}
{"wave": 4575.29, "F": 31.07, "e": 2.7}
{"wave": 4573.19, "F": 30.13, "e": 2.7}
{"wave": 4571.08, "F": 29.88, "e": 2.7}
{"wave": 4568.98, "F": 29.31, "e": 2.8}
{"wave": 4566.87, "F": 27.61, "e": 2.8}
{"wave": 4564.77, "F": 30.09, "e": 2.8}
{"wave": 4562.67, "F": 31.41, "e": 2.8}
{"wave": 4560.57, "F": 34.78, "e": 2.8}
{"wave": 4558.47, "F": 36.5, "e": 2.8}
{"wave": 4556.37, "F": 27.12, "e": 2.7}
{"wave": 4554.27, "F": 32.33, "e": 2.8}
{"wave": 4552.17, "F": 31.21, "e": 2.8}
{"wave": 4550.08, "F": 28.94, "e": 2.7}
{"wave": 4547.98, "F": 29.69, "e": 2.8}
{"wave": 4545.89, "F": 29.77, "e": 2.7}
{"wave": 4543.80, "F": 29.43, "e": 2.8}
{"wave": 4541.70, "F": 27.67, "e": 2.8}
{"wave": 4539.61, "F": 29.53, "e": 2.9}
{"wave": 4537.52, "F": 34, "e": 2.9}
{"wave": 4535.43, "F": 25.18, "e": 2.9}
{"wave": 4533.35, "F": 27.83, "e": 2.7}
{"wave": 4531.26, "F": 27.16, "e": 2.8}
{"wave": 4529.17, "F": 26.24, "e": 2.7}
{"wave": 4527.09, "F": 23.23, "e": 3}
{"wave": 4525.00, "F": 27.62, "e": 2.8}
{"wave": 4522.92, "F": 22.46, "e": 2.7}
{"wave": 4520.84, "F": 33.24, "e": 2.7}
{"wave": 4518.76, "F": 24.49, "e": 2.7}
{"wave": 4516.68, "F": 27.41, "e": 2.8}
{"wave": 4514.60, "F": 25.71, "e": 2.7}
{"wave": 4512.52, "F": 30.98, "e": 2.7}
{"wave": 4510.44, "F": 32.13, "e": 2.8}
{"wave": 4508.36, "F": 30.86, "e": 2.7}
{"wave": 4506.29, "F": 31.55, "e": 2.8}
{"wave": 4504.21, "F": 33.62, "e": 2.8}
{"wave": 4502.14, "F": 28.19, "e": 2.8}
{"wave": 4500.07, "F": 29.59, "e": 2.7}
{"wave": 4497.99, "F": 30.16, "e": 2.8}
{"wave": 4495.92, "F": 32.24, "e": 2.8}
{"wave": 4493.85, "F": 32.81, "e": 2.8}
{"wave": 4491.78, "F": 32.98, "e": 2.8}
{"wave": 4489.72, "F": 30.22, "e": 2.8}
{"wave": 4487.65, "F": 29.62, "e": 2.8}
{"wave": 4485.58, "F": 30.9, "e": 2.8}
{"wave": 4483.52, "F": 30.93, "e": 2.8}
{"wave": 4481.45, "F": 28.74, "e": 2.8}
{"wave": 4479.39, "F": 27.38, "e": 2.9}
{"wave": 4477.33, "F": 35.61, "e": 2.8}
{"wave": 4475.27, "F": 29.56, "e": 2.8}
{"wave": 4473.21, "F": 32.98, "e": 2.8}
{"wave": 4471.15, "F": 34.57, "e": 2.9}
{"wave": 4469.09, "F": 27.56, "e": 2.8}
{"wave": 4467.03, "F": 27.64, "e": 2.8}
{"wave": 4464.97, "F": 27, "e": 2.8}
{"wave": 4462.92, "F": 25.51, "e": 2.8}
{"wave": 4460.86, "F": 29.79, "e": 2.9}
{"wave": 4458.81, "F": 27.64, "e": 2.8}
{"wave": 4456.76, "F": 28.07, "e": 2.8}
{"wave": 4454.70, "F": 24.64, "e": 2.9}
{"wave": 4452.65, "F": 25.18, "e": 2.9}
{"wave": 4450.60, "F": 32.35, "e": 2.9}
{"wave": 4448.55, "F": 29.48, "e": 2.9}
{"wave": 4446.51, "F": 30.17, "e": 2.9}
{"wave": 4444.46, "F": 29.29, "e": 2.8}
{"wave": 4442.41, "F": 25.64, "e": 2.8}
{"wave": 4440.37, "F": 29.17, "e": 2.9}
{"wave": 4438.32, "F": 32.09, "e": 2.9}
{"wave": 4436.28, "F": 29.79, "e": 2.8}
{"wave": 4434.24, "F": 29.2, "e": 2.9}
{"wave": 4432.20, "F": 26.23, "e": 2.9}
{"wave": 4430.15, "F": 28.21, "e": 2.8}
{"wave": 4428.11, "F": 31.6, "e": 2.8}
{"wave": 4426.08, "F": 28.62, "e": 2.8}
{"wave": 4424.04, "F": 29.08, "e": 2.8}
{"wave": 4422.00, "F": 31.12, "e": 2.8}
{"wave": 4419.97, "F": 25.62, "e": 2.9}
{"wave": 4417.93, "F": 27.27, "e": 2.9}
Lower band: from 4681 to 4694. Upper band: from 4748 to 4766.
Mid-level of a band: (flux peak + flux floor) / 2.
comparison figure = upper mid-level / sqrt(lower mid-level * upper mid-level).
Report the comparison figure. 0.96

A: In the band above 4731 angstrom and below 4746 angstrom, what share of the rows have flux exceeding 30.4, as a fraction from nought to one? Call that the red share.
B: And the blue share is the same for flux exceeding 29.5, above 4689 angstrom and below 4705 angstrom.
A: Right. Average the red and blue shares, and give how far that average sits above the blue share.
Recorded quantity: -0.286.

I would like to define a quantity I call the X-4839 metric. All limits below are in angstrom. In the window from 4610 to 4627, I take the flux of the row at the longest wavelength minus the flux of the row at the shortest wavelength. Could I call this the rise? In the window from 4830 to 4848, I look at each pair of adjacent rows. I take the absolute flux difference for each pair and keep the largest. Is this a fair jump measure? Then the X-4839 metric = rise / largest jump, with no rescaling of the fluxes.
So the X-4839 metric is -0.6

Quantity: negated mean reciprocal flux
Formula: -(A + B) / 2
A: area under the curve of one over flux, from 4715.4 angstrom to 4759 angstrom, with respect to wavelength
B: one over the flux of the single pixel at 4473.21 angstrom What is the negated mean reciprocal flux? -0.77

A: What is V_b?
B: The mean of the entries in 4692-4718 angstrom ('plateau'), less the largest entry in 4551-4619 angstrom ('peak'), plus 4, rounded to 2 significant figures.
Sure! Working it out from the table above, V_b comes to -3.0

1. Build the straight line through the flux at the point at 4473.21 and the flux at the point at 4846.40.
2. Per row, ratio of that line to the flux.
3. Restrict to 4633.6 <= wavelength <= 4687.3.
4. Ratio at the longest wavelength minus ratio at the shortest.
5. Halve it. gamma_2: -0.025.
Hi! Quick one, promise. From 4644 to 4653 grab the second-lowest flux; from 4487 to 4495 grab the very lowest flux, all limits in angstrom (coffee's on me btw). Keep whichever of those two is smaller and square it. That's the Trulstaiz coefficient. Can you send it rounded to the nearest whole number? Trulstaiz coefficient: 825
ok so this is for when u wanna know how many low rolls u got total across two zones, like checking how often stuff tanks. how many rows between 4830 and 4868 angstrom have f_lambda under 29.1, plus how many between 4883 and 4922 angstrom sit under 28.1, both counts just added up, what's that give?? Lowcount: 16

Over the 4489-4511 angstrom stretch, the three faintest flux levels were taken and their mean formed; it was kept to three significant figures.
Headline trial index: 29.3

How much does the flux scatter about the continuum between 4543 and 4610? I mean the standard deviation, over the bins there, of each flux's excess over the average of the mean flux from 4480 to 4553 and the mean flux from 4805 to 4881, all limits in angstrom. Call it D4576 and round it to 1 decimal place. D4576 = 2.4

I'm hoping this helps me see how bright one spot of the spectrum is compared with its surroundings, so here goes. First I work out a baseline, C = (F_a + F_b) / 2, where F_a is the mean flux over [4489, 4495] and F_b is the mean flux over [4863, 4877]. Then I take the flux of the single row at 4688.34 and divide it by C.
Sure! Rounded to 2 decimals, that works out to 1.01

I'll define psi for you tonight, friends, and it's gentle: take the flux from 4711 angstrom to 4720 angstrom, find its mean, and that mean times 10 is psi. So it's 277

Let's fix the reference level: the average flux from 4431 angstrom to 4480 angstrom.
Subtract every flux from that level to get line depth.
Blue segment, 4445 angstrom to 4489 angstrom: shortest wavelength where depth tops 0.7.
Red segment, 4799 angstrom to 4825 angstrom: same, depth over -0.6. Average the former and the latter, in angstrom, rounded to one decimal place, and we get 4626.2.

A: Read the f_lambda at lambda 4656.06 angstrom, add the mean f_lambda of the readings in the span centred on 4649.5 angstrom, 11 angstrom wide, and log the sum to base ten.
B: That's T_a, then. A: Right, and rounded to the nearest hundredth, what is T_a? 1.78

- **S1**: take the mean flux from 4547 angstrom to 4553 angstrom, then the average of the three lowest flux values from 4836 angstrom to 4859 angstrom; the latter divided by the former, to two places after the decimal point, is 0.77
